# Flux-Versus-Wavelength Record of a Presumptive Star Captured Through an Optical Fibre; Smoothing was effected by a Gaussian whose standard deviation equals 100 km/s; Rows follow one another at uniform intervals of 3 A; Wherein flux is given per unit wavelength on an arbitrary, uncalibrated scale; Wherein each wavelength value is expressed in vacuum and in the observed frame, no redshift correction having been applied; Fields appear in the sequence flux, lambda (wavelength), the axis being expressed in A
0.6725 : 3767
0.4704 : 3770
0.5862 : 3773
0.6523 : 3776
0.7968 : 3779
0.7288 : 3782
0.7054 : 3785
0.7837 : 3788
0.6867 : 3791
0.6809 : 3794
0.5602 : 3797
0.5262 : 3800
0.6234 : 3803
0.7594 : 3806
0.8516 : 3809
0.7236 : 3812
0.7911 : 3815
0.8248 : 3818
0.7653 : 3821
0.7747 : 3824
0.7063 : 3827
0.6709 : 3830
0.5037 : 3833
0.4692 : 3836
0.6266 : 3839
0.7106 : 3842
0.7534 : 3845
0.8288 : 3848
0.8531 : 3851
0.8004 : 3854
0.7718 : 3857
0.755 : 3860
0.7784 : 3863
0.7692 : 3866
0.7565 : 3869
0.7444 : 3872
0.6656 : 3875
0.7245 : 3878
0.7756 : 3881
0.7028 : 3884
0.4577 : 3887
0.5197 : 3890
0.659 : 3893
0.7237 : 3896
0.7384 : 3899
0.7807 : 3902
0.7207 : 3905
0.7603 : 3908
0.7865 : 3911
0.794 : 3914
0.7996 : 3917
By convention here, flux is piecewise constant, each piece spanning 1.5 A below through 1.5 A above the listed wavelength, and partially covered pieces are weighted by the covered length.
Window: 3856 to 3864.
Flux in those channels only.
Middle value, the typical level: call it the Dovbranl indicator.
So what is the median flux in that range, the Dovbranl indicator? 0.772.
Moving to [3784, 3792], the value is 0.705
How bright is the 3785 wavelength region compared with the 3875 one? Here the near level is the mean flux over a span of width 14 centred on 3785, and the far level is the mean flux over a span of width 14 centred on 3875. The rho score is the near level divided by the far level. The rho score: 1.01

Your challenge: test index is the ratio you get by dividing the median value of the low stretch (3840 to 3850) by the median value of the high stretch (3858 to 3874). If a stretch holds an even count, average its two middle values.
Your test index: 1.00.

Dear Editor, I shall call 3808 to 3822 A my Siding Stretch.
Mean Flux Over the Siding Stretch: 0.79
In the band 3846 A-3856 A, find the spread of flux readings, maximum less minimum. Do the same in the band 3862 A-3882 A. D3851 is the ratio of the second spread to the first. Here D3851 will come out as 2.1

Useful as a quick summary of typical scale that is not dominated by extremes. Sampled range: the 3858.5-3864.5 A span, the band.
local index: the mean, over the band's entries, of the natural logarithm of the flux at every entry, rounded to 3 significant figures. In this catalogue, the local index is -0.266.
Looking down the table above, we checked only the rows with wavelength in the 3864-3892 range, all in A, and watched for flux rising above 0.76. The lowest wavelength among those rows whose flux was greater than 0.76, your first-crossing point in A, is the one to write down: 3866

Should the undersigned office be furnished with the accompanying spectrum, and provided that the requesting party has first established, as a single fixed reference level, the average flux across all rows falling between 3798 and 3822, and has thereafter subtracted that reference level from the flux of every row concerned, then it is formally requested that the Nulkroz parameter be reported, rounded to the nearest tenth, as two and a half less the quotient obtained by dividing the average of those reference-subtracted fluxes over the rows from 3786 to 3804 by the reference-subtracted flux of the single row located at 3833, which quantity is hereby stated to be 2.1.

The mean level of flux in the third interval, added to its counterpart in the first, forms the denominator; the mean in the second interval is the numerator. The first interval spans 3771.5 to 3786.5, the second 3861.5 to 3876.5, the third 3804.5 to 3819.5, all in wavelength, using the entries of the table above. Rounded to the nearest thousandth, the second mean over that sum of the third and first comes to 0.501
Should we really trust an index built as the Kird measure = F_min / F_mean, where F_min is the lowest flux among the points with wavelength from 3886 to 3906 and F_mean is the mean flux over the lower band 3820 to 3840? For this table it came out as 0.71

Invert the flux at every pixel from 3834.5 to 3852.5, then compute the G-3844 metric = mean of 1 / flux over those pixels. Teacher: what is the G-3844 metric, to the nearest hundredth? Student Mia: 1.47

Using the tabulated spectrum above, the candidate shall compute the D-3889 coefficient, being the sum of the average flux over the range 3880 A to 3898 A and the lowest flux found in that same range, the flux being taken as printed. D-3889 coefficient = 1.10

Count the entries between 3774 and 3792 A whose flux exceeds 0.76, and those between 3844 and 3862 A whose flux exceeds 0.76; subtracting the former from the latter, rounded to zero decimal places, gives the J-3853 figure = 2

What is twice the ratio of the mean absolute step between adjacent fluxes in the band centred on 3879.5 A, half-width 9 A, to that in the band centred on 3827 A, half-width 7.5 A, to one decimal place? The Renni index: 2.9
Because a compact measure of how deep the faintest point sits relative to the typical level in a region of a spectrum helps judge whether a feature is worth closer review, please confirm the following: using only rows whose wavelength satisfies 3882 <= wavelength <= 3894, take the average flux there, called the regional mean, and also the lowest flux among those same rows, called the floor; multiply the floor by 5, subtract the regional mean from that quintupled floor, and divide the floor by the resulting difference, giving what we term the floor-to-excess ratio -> 0.269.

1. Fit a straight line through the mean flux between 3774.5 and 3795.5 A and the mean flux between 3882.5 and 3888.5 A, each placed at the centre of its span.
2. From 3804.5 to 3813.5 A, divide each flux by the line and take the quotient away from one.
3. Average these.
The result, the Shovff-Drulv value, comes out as -0.13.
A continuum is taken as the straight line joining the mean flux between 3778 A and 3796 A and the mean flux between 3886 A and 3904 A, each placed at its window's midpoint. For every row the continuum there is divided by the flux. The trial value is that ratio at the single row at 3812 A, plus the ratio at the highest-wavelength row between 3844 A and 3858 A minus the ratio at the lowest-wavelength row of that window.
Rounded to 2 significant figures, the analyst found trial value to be 0.95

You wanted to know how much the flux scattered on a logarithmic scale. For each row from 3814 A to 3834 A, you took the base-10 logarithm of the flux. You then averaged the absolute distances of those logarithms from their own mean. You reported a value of 0.05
